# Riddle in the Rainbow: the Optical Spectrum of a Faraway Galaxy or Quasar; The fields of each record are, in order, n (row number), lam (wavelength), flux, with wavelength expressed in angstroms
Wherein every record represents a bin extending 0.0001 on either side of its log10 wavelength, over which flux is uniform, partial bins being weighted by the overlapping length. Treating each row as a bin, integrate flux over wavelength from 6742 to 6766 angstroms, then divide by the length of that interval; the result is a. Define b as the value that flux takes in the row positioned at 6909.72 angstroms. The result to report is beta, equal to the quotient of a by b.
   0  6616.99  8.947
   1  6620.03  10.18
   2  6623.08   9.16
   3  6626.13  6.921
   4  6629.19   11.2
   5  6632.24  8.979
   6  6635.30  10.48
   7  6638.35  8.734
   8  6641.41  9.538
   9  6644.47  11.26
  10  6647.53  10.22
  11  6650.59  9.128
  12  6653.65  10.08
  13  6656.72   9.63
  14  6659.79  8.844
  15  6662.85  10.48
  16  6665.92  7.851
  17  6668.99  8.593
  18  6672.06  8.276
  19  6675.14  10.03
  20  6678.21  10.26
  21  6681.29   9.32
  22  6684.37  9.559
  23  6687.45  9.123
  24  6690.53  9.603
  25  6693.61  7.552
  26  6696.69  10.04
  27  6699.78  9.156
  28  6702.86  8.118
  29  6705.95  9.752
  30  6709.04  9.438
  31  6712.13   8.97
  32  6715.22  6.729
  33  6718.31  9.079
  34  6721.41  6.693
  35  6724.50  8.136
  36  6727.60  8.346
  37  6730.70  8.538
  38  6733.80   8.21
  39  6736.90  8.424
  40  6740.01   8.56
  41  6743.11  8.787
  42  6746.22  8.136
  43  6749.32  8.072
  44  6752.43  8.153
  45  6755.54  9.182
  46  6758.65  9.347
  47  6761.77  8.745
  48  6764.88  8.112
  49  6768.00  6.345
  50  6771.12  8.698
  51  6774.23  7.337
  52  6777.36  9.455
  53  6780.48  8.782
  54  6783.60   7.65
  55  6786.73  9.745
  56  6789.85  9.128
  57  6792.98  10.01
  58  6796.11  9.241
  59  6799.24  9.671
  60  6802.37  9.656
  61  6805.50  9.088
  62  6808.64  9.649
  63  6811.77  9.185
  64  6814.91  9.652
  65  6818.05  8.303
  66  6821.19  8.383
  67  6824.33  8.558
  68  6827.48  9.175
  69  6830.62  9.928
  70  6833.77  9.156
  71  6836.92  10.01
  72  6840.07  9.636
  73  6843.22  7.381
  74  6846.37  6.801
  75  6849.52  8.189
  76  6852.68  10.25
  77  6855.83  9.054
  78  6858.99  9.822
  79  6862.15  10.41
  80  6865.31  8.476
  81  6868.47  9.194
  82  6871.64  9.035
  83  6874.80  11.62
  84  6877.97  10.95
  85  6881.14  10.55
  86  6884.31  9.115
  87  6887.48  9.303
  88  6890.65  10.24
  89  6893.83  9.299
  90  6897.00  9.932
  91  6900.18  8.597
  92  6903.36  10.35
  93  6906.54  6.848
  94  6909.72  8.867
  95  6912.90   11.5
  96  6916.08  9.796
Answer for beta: 0.97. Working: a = 8.57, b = 8.867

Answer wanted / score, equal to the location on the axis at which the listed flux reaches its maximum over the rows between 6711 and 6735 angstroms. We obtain 6718.31 angstroms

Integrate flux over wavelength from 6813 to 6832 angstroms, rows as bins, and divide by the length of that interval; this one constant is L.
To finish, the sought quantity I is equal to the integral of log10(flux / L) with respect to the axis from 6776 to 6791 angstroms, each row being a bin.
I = -0.1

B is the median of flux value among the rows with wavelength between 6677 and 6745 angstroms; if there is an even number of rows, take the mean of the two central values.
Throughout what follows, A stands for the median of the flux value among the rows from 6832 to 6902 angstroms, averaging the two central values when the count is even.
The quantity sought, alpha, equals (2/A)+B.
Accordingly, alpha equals 9.1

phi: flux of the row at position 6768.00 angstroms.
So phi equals 6.345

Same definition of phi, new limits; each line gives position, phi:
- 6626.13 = 6.921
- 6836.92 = 10.01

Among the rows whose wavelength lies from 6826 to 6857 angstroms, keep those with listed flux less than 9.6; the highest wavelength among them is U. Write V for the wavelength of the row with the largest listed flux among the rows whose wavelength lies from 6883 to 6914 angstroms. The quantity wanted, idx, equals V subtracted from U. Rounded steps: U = 6855.83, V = 6912.90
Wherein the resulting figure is -57.1 angstroms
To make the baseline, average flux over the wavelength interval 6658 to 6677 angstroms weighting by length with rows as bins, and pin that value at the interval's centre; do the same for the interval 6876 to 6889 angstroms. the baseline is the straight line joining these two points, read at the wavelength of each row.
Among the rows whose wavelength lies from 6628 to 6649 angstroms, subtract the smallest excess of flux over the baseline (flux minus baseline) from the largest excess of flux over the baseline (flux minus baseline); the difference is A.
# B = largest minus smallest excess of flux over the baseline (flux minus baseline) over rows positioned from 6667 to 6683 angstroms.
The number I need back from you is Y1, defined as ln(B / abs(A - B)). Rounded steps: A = 2.51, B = 2.0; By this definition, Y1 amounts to 1.26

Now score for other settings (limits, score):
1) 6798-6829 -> 6799.24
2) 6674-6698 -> 6678.21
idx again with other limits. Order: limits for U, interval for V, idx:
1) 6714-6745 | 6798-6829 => -56.1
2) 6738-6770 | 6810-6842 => -68.9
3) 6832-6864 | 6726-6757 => 100.3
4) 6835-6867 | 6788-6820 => 72.3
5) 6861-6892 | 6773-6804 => 94.5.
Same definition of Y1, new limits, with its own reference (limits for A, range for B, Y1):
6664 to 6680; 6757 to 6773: 1.48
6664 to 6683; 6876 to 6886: 1.34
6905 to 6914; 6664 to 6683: 0.04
